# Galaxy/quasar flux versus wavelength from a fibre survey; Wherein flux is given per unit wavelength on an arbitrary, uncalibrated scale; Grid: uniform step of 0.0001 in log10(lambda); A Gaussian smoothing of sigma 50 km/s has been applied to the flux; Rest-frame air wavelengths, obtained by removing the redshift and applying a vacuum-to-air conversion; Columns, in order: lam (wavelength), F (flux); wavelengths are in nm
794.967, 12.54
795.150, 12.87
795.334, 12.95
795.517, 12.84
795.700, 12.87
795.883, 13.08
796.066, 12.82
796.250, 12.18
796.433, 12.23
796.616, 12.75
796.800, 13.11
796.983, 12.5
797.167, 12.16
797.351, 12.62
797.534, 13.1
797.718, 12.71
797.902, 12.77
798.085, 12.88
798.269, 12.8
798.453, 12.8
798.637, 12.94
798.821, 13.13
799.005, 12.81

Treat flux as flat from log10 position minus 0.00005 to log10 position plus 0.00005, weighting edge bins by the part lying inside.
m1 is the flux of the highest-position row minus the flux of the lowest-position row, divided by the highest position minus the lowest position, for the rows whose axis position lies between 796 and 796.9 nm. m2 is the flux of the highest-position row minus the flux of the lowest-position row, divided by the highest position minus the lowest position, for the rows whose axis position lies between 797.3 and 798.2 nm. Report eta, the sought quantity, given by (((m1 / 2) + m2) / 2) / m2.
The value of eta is 0.8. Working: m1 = 0.4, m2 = 0.4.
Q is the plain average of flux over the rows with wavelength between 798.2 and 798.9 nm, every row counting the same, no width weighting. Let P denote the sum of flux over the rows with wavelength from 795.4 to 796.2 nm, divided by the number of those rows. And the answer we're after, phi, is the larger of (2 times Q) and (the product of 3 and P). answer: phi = 38.7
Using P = 12.9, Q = 12.9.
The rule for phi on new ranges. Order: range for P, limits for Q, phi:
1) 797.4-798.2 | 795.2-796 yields 38.6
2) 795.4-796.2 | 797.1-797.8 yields 38.7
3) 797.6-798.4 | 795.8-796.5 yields 38.4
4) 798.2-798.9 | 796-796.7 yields 38.8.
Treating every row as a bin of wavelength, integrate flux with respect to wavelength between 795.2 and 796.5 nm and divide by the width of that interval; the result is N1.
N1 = 12.7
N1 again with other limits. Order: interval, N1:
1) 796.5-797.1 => 12.7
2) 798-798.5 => 12.8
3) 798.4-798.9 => 13.0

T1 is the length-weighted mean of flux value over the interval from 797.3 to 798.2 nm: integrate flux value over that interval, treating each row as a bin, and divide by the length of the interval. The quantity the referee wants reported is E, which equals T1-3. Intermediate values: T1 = 12.8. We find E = 9.83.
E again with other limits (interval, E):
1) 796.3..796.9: 9.67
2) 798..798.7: 9.84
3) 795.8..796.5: 9.58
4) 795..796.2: 9.86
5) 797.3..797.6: 9.90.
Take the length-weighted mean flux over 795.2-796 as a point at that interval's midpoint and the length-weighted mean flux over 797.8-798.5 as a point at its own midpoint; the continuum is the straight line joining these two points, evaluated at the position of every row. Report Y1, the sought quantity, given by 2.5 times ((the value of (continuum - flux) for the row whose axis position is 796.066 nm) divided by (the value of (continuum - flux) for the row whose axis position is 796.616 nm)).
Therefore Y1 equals 2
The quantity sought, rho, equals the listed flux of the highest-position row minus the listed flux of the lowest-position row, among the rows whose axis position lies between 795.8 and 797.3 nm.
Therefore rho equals -0.92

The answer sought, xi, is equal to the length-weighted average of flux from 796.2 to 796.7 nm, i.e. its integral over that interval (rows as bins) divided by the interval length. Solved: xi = 12.4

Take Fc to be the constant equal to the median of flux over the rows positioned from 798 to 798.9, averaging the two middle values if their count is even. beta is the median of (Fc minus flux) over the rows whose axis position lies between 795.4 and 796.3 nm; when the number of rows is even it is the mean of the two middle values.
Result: 0.04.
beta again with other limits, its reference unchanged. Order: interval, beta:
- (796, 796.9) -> 0.13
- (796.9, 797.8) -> 0.26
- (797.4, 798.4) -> 0.08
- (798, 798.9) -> 0.00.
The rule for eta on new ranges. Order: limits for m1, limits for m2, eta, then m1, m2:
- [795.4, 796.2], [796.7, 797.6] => 1.2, 0.0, 0.0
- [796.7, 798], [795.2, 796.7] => 1.0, -0.3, -0.2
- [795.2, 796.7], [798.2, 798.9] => 0.4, -0.2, 0.6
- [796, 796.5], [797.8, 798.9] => -0.5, -1.6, 0.4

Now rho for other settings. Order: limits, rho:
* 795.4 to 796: 0.24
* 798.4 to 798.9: 0.33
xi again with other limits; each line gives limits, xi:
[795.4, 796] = 12.9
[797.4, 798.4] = 12.8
